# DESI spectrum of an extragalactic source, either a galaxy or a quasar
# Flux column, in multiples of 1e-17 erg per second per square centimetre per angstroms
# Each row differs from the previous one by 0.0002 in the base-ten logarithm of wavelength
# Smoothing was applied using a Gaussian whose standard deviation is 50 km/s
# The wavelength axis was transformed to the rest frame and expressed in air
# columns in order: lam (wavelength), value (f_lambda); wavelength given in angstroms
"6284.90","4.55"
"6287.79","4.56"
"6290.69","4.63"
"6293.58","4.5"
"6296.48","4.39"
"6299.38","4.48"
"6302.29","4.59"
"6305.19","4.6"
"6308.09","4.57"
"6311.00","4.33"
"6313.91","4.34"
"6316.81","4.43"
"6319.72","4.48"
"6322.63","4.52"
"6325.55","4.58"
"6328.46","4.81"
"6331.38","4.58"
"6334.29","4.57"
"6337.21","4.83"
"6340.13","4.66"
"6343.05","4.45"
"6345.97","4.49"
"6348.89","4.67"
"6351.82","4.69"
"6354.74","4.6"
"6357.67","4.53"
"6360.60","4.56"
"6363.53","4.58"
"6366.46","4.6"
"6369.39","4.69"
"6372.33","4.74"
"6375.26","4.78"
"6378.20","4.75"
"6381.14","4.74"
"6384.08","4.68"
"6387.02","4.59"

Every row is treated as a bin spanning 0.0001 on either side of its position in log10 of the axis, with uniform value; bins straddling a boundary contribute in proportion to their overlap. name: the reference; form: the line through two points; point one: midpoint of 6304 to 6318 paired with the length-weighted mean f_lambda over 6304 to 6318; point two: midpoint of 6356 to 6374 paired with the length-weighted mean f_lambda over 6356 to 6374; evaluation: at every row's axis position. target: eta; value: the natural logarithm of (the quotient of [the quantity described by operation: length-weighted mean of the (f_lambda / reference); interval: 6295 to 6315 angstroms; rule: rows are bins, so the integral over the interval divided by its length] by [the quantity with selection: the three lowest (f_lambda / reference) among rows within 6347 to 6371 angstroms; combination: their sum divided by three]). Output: 0.019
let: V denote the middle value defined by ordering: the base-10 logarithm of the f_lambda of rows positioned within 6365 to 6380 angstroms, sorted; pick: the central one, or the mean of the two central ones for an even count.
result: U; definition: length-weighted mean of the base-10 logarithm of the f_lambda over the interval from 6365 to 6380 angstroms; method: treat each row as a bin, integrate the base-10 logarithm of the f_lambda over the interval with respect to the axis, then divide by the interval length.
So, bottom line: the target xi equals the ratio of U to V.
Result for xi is 0.996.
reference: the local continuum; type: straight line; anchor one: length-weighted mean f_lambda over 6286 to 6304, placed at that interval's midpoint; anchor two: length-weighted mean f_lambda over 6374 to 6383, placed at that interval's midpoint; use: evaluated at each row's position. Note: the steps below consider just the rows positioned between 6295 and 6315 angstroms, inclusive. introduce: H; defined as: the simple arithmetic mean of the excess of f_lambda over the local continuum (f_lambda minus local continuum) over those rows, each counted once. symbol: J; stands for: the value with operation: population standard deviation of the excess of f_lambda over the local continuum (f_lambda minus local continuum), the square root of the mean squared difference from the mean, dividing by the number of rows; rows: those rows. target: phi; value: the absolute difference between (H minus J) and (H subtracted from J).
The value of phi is 0.397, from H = -0.083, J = 0.12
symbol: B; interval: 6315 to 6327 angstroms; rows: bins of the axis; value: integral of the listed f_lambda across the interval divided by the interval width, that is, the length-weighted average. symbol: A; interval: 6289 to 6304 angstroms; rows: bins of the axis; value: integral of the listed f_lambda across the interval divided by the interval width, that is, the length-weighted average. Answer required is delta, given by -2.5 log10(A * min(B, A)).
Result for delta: -3.27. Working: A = 4.52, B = 4.50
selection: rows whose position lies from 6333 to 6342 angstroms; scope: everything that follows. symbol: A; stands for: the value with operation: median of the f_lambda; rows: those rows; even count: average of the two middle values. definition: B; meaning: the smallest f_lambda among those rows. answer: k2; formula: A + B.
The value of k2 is 9.2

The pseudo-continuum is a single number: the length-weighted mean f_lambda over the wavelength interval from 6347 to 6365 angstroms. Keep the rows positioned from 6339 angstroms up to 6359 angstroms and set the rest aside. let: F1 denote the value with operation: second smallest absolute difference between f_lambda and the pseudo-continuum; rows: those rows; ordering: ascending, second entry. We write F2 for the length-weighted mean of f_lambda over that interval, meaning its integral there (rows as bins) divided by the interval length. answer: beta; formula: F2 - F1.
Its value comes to 4.53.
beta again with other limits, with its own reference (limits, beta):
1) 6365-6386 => 4.63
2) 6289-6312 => 4.50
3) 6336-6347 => 4.50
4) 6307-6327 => 4.43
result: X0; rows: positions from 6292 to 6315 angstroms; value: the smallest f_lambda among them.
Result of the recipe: 4.33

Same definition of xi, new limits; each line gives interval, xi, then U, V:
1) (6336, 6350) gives 0.994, 0.664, 0.668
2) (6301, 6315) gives 0.988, 0.652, 0.660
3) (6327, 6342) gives 1.003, 0.671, 0.668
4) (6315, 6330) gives 1.005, 0.659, 0.655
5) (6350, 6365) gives 1.002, 0.662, 0.661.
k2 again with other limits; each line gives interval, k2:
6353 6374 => 9.1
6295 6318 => 8.8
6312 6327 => 8.8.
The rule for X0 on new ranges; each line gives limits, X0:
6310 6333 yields 4.33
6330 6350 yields 4.45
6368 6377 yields 4.69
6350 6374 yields 4.53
